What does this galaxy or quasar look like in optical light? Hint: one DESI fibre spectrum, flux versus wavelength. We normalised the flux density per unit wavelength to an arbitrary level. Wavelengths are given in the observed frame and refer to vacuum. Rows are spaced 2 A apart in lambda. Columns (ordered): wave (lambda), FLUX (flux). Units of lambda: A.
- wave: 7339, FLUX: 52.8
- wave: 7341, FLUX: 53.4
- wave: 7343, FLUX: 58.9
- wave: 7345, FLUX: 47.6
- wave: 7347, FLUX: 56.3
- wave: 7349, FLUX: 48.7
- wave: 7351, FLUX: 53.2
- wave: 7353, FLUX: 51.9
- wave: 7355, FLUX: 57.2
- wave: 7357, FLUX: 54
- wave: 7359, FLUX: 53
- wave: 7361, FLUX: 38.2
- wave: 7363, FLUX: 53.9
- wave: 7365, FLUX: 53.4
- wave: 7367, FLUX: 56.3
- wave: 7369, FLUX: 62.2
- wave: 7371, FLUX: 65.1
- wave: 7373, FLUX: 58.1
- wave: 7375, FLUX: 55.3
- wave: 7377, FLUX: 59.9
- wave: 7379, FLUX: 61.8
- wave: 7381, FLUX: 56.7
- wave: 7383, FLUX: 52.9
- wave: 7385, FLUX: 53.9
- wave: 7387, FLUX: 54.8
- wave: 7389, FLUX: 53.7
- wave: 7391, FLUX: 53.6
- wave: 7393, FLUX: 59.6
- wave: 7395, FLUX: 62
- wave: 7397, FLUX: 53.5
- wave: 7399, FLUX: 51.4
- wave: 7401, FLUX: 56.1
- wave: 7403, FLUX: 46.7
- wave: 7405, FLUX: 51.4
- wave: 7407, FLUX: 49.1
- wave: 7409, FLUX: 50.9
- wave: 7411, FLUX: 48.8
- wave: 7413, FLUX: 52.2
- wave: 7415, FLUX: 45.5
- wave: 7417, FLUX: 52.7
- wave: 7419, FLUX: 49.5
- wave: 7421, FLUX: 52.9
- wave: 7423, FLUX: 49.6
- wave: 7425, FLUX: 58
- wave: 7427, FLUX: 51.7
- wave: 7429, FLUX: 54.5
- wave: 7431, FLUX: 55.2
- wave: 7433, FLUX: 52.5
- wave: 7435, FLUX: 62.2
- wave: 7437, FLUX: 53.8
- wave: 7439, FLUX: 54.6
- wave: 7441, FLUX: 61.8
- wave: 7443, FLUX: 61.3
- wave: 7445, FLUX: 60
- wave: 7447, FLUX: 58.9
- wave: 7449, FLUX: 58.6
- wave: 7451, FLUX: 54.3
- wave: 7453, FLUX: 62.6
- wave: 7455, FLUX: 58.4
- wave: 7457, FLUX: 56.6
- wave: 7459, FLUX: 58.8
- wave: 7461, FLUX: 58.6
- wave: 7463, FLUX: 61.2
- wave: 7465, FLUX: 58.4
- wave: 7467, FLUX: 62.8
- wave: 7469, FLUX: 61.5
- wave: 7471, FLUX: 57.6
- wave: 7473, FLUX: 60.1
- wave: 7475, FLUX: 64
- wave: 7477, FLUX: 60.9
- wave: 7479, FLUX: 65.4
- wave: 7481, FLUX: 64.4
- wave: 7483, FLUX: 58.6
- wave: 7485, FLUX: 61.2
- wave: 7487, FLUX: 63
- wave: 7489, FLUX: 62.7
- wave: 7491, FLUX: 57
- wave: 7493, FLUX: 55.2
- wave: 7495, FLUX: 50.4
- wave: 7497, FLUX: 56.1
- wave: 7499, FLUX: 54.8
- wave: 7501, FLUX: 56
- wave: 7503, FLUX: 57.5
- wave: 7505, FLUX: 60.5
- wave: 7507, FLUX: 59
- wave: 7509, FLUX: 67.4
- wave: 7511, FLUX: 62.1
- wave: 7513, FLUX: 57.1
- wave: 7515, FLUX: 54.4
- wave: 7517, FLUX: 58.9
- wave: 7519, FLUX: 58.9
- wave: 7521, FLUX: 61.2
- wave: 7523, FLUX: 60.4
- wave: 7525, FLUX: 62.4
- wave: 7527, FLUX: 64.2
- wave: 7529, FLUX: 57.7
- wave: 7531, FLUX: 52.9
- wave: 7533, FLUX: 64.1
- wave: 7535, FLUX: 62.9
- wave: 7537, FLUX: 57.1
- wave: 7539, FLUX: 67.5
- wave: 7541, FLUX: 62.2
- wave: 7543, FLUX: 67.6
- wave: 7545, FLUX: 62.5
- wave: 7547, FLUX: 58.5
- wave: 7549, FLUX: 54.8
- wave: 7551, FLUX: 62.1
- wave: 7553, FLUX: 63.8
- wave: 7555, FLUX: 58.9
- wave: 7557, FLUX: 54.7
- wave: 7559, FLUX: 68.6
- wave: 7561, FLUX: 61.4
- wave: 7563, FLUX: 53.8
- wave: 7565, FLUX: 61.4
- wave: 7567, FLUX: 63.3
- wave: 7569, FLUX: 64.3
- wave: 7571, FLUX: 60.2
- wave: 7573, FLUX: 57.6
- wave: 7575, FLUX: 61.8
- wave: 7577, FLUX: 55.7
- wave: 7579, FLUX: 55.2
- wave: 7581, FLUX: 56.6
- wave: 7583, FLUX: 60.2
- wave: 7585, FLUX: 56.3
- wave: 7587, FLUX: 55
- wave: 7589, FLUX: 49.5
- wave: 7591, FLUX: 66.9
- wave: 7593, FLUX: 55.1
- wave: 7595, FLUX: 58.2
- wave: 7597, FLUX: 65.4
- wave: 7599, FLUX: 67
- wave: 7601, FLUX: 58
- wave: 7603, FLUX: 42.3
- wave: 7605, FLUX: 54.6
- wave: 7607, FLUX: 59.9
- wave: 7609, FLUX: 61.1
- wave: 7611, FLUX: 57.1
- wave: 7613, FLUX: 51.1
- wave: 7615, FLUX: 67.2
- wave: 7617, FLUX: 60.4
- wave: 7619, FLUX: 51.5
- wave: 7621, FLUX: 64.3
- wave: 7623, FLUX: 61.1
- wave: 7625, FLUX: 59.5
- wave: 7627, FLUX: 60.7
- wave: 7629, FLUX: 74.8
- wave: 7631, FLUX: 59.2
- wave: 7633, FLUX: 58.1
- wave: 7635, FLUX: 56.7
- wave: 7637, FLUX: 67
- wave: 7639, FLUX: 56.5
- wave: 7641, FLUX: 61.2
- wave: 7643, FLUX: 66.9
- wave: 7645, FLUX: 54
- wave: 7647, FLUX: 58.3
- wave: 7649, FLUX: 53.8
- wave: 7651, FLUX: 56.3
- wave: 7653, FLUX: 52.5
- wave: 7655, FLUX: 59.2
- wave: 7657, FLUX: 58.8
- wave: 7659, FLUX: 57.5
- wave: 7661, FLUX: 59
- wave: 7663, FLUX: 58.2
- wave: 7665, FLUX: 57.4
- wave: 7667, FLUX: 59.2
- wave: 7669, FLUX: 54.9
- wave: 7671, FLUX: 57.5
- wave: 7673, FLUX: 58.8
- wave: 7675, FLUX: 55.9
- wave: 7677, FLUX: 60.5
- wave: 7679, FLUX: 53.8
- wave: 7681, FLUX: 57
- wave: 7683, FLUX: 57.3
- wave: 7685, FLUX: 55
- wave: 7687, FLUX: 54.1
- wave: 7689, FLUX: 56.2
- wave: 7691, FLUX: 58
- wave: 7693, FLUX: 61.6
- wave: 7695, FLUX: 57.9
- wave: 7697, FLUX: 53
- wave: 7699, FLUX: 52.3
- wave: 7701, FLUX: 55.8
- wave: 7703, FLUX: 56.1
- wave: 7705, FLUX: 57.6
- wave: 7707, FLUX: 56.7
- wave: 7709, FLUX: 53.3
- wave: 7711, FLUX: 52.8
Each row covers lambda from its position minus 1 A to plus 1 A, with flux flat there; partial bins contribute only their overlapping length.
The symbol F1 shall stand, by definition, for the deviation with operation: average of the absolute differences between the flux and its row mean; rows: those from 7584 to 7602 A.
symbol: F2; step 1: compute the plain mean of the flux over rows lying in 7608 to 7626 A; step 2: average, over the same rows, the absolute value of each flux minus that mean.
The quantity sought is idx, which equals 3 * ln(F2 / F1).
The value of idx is -0.6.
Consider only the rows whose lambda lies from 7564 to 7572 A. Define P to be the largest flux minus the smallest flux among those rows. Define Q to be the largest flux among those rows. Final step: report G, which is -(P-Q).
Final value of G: 60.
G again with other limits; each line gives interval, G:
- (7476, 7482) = 61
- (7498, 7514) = 55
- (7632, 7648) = 54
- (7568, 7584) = 55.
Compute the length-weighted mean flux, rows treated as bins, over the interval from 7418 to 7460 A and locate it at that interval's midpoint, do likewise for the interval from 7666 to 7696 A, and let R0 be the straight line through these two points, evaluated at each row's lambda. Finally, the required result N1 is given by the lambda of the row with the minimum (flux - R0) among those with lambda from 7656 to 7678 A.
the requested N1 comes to 7669 A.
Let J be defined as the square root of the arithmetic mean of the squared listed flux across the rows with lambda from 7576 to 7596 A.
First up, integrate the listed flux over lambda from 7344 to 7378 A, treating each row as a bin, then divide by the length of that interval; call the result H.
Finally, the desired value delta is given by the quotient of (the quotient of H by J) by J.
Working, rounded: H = 54.4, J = 57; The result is 0.017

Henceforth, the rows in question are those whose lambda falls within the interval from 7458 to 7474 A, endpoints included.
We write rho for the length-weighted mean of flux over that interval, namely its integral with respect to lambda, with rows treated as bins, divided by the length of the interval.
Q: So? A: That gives 59.9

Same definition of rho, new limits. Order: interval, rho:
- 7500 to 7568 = 60.5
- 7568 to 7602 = 59.0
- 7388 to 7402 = 55.7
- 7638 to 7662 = 57.8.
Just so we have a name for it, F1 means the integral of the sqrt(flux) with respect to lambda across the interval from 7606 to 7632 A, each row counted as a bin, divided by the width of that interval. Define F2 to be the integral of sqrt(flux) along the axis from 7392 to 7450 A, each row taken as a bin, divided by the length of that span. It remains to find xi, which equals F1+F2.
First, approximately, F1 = 7.78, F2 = 7.36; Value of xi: 15.1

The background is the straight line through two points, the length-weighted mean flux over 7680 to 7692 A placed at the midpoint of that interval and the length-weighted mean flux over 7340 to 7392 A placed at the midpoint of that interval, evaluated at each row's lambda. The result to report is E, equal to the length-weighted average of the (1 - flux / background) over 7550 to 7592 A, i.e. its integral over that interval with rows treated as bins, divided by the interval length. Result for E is -0.07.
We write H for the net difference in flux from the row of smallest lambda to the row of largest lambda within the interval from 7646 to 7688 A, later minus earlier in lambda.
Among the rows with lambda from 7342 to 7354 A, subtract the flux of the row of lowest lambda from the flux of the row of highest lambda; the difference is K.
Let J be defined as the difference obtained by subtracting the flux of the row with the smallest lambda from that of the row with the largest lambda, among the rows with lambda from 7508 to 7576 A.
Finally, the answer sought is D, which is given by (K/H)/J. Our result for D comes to -0.3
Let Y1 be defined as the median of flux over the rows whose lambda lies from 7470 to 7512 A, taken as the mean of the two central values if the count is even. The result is 60.1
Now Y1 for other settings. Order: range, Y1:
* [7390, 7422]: 51.8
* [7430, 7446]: 57.6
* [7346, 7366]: 53.3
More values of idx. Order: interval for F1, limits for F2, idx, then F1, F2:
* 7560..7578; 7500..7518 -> -0.1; 2.8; 2.7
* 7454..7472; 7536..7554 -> 2.1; 1.7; 3.3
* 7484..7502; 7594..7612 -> 1.0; 3.3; 4.6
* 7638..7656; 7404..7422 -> -1.7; 3.3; 1.9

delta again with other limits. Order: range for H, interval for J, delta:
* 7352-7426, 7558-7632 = 0.015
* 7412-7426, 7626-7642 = 0.013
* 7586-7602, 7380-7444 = 0.020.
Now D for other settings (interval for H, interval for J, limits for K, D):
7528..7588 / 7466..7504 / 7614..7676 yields -0.8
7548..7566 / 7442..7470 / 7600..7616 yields 7.0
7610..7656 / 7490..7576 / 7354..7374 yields 0.1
